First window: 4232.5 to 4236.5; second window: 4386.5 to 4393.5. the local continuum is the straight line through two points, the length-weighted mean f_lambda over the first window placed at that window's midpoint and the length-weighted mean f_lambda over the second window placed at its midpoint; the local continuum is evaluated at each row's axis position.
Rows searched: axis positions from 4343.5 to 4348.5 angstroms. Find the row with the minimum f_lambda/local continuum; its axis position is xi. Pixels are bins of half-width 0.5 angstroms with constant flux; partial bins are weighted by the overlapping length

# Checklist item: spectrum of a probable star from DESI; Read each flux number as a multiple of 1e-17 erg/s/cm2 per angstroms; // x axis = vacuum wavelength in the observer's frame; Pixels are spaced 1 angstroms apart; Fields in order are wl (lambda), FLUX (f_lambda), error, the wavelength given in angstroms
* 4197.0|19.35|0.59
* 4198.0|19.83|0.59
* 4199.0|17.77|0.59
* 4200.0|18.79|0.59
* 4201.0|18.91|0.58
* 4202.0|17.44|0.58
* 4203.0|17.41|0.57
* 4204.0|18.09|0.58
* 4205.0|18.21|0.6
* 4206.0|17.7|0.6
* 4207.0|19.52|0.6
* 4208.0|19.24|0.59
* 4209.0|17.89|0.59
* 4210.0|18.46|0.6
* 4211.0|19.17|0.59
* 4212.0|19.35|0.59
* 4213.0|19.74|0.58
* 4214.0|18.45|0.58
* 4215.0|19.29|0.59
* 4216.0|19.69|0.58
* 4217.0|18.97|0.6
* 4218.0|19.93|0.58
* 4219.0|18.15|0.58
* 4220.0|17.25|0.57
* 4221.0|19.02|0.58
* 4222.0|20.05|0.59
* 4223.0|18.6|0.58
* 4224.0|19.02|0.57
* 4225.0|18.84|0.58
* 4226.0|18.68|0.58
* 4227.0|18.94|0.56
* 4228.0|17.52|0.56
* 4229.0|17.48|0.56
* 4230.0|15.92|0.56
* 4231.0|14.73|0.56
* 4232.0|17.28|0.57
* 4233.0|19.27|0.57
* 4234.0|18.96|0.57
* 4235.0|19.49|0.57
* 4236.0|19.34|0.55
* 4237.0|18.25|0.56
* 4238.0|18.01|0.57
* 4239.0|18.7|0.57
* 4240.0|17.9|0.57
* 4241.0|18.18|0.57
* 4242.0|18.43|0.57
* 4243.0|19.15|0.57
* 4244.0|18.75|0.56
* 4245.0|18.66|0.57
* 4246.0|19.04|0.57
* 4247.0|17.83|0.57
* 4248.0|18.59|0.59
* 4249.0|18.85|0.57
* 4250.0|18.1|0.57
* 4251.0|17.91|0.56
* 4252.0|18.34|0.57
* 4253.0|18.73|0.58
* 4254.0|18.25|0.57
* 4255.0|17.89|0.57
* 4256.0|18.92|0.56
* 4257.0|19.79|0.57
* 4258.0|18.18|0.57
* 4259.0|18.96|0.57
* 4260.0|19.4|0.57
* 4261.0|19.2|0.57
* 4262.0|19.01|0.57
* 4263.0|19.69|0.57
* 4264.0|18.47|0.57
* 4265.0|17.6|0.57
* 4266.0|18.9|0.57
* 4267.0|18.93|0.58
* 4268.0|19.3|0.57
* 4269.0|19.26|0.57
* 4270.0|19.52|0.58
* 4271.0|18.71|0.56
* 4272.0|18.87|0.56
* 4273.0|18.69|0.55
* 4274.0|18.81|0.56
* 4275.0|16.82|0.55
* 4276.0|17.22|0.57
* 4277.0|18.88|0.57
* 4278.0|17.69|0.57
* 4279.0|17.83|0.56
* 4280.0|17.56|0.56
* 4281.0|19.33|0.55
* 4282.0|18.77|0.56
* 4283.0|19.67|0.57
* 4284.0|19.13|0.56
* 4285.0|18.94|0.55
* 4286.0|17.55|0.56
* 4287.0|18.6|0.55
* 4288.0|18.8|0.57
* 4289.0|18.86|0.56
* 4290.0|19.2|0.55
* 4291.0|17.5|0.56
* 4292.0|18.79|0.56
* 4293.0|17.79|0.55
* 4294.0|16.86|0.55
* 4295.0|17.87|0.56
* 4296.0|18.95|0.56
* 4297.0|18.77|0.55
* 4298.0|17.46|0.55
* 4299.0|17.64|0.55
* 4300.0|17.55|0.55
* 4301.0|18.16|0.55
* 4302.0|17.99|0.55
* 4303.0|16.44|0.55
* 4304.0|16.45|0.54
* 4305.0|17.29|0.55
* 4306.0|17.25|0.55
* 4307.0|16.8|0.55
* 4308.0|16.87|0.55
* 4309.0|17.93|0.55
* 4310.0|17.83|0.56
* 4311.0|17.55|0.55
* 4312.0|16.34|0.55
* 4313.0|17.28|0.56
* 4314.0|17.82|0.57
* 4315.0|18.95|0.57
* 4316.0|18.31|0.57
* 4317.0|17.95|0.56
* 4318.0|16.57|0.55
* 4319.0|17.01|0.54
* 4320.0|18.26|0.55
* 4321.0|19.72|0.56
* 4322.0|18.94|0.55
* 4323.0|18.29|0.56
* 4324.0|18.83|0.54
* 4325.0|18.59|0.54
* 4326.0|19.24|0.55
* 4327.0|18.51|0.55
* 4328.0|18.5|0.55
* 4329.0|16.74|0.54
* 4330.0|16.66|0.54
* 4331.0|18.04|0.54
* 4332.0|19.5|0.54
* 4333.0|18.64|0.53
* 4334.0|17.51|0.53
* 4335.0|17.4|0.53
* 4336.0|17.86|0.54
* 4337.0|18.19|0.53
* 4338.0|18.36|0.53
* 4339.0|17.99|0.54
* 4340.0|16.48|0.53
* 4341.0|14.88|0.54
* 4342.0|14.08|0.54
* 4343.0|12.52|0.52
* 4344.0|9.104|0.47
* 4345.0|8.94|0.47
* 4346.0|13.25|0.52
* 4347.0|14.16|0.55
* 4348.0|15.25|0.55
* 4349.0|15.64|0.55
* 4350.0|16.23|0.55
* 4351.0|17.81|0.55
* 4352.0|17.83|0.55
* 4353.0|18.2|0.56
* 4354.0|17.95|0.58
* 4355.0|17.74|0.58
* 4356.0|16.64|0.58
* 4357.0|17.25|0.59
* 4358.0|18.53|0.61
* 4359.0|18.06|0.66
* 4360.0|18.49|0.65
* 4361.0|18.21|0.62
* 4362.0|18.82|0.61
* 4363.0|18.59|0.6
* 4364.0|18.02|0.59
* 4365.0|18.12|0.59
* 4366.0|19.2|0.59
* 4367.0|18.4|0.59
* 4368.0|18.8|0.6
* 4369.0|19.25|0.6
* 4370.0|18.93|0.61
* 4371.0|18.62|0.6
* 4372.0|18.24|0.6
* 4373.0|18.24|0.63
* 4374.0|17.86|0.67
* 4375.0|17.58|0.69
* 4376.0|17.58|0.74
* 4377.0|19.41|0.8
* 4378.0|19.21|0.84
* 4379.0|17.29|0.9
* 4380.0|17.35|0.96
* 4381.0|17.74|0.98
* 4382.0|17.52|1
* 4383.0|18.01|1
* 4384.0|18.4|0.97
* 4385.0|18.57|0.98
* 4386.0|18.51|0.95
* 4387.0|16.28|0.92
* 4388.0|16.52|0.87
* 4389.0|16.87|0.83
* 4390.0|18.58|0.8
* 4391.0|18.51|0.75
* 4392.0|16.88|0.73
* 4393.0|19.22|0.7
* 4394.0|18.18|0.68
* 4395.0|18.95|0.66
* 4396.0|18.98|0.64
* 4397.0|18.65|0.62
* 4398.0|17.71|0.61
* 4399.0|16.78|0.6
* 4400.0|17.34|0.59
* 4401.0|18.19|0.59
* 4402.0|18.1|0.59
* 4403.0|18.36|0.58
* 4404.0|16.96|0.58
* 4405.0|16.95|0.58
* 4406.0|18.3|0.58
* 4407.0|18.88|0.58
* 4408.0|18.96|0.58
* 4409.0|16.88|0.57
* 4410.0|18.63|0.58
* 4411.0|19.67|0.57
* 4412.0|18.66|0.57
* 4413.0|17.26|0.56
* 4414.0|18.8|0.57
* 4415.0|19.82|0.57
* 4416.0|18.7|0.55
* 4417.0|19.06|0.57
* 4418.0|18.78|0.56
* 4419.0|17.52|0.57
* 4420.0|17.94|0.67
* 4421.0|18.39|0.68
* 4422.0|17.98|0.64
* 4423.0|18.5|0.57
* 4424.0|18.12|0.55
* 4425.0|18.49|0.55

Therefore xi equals 4345.0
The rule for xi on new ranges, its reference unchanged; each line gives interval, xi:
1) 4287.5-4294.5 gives 4294.0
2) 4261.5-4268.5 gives 4265.0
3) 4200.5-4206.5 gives 4203.0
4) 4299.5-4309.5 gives 4303.0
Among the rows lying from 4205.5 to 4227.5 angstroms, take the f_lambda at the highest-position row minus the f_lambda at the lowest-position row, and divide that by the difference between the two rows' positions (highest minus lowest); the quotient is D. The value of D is 0.06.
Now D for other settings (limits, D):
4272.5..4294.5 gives -0.09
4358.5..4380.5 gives -0.03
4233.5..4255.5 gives -0.05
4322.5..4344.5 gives -0.44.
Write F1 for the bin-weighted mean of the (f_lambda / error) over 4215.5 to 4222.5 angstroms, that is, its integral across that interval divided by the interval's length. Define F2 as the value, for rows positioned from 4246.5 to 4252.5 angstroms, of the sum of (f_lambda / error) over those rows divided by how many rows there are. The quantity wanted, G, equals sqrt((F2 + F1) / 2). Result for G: 5.68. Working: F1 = 32.6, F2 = 32.0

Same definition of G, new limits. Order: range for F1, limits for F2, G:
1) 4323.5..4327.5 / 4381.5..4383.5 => 5.11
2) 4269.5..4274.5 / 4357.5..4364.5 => 5.63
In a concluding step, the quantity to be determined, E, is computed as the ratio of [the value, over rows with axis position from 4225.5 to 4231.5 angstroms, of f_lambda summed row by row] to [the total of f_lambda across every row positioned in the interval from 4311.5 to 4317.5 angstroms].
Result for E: 0.97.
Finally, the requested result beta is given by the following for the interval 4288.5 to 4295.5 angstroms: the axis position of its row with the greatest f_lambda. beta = 4290.0 angstroms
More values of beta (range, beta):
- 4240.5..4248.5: 4243.0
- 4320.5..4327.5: 4321.0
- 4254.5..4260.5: 4257.0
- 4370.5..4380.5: 4377.0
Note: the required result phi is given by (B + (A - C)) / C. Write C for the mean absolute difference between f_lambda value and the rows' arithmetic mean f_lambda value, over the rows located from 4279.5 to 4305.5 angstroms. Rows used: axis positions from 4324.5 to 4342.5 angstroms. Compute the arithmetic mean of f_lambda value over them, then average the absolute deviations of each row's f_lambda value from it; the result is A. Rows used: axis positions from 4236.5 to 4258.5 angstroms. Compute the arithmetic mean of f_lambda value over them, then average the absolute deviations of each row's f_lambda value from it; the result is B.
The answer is 0.9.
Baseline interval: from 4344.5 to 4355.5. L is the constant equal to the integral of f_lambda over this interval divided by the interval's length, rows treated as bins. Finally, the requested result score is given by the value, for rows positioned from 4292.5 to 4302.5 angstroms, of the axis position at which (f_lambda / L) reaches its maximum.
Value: 4296.0 angstroms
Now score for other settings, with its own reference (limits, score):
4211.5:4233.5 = 4222.0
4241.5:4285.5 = 4257.0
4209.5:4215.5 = 4213.0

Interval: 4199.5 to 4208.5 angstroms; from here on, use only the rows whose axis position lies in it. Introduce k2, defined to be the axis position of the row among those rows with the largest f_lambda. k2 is 4207.0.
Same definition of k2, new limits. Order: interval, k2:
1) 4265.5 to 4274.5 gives 4270.0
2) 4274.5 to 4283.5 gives 4283.0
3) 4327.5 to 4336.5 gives 4332.0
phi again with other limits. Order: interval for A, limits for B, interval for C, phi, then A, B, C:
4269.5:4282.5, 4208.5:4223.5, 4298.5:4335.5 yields 0.9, 0.72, 0.6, 0.73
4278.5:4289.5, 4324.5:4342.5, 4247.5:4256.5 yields 3.8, 0.55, 1.1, 0.33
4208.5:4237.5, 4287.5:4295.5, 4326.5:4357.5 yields -0.2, 0.87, 0.7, 1.92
